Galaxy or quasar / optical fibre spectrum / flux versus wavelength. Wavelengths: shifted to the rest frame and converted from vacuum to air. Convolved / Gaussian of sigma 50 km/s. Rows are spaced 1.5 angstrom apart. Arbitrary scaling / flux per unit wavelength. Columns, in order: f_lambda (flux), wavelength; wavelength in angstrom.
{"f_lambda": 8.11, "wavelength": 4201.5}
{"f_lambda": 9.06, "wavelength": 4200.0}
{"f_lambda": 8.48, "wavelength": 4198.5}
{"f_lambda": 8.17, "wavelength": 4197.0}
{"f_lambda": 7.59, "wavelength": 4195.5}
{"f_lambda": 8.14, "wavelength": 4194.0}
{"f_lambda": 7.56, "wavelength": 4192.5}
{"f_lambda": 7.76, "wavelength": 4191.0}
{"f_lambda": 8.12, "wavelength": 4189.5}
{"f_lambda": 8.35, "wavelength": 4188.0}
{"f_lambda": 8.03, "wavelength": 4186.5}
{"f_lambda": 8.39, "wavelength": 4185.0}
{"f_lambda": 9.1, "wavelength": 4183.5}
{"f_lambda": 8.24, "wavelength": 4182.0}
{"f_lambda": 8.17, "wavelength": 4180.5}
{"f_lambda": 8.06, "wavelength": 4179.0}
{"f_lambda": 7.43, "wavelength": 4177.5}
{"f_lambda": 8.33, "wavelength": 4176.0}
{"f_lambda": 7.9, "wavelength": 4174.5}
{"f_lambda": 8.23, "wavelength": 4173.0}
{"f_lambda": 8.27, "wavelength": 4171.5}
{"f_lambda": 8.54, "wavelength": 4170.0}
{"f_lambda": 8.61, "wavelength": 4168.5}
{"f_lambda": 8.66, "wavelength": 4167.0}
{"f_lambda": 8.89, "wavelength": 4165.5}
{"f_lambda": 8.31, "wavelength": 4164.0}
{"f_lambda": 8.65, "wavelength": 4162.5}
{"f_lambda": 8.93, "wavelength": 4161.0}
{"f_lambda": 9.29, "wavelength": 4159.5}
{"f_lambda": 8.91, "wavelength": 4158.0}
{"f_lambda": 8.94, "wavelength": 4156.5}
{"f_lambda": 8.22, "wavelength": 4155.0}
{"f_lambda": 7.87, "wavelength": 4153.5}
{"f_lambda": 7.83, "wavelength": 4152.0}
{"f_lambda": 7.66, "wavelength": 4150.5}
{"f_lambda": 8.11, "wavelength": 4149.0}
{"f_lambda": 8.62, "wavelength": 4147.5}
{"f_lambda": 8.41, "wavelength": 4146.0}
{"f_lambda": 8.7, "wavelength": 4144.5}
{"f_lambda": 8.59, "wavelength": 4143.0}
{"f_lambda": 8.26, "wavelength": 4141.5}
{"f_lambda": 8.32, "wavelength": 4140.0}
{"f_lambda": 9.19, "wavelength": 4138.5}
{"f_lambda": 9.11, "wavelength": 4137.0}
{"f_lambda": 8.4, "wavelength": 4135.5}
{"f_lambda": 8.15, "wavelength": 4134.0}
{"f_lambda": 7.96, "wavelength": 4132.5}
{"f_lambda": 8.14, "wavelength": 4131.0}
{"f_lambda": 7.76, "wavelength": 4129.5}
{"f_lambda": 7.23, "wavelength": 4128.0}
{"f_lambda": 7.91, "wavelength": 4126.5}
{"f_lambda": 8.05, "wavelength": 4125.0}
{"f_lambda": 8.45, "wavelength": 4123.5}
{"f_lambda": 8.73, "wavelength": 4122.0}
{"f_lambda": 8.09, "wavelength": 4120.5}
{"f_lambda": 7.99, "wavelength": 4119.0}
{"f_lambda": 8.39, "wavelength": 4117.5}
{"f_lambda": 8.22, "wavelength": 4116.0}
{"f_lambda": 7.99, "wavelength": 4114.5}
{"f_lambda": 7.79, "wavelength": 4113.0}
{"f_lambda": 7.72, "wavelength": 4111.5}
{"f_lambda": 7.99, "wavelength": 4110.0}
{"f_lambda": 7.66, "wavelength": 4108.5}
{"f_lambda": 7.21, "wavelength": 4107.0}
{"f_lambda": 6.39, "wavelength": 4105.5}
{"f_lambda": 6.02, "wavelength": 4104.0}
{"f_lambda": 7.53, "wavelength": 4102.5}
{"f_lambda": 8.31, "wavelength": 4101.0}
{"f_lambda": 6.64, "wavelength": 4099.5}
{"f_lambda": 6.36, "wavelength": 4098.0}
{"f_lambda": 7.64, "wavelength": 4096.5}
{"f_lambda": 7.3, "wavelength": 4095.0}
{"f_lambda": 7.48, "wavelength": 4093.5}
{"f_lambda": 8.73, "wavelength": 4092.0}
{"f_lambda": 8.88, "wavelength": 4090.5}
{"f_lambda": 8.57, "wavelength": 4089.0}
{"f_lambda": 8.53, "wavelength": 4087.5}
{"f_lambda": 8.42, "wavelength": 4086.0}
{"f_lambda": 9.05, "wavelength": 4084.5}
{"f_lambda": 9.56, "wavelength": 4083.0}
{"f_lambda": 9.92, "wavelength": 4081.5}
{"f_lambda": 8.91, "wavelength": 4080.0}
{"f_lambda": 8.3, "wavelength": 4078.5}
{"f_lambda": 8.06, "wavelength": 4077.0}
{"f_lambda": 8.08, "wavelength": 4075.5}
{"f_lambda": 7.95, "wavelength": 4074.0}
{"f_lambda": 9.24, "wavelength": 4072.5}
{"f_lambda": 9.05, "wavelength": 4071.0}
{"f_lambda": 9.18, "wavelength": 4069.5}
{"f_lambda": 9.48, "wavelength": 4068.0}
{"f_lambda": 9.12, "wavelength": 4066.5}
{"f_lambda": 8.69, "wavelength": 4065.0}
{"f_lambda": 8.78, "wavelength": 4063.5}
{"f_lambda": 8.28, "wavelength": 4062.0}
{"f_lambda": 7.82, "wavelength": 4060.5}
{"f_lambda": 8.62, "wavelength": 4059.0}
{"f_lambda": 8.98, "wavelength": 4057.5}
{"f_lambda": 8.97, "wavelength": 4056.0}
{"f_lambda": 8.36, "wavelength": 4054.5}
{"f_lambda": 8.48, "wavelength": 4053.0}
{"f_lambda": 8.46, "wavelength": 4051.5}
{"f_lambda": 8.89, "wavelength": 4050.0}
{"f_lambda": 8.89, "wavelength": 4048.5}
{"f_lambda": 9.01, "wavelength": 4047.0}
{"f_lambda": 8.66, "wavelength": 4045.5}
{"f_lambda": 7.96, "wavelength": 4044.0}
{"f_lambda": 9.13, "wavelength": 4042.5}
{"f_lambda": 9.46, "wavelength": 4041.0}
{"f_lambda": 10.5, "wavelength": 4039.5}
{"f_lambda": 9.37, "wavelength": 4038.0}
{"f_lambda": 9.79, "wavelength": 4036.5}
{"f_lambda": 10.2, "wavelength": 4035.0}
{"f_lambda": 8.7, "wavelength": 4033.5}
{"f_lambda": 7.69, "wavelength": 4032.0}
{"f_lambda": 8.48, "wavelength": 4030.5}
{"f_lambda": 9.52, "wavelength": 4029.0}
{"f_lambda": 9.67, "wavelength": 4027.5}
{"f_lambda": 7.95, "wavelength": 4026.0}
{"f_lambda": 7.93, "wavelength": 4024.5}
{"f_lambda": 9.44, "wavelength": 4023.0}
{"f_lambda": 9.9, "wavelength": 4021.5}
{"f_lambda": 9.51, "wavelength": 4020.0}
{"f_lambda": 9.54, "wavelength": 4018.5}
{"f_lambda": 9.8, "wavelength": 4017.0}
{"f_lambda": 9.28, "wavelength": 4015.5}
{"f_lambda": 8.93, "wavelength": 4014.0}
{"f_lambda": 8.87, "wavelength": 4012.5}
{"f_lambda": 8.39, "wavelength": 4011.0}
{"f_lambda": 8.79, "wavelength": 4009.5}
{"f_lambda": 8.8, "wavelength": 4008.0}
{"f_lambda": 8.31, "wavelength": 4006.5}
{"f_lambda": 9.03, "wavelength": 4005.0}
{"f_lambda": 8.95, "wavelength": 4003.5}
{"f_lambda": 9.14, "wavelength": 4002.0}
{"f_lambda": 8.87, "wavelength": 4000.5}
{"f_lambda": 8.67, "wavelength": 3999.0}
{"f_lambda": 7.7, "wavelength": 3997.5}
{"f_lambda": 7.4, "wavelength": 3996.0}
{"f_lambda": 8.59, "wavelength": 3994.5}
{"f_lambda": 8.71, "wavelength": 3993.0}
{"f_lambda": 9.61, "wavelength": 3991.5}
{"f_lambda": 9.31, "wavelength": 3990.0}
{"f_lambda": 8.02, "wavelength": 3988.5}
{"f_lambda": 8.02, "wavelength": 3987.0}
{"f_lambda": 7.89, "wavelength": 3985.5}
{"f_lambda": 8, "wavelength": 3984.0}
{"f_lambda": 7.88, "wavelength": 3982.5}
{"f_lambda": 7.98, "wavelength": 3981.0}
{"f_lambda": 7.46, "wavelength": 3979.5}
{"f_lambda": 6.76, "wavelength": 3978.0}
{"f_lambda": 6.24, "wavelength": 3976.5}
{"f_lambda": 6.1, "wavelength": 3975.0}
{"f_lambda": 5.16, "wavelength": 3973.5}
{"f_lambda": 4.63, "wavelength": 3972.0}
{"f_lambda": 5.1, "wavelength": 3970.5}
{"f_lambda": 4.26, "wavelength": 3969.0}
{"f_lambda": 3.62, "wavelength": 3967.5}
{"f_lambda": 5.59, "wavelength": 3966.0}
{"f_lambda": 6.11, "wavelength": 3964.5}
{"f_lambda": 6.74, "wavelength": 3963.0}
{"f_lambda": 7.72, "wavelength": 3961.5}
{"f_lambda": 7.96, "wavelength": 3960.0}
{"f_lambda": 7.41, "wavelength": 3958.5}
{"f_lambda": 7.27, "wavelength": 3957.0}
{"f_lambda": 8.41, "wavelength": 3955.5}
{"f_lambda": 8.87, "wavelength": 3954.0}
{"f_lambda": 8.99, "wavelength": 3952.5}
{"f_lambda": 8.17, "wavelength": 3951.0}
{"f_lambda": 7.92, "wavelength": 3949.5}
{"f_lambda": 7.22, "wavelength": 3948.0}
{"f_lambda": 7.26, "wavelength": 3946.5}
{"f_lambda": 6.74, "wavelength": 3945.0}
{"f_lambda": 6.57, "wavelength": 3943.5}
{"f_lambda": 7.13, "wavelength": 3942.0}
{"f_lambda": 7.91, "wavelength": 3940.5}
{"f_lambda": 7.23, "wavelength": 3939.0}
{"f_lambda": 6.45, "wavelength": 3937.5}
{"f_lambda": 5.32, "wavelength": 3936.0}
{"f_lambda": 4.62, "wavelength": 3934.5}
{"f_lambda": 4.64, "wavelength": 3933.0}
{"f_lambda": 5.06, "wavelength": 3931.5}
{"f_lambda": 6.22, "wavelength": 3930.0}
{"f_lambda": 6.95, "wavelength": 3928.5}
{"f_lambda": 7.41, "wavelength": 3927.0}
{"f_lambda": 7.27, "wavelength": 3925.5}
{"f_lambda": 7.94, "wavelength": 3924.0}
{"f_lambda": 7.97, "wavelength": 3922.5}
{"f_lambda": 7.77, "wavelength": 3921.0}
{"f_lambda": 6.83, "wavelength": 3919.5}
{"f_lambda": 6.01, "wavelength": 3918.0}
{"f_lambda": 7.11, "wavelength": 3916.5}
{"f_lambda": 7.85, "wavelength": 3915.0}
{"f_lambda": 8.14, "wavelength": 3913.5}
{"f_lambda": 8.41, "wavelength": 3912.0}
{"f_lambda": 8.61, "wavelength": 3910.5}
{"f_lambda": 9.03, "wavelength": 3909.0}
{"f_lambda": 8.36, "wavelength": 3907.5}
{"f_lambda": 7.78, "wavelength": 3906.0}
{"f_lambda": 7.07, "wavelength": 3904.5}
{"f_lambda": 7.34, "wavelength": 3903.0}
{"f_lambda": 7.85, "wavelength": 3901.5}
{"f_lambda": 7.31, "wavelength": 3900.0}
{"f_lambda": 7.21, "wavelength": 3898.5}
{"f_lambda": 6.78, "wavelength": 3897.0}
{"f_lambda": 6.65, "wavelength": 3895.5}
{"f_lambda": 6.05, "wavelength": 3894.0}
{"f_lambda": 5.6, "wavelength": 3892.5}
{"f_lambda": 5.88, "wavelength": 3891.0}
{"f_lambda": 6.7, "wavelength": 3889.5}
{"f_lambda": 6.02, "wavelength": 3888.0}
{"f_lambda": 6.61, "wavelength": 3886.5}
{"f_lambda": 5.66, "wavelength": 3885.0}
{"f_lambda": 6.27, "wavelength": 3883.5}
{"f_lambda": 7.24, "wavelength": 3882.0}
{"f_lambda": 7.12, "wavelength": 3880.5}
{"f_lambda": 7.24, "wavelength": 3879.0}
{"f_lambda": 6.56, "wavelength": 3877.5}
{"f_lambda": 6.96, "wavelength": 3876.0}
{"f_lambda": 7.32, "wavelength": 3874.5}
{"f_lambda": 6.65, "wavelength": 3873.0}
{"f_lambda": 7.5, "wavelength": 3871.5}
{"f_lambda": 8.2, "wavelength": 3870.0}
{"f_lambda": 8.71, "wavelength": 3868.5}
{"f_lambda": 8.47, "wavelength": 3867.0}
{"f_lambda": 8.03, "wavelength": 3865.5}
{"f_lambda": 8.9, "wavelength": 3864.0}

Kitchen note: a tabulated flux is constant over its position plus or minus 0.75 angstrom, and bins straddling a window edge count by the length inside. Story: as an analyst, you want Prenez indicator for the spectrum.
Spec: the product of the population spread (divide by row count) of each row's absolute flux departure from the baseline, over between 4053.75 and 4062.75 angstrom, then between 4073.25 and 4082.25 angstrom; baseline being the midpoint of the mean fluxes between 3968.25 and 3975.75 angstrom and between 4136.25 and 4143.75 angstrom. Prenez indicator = 0.28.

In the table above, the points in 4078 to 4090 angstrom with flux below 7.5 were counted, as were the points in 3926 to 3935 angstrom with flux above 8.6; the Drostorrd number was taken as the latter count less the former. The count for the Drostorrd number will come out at 0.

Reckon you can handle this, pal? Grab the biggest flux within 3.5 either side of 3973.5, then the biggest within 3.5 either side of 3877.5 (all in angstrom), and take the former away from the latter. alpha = 1.1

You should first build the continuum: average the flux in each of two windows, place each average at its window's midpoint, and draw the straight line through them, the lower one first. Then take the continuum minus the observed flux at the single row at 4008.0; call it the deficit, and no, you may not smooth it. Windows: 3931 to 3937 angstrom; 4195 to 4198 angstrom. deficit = -3.0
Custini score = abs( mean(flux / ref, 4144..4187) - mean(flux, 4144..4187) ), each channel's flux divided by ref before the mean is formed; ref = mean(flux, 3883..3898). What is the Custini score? 7.0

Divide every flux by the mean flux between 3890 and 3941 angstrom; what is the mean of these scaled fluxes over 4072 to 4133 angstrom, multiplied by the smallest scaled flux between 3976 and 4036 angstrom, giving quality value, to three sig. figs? 1.02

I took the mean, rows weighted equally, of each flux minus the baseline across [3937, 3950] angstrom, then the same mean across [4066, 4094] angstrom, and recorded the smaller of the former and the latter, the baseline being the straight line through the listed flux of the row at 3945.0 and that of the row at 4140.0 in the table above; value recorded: 0.43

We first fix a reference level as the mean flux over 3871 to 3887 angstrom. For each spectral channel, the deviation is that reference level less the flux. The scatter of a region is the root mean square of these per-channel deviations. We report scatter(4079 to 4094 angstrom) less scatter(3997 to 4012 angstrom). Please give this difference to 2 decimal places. 0.19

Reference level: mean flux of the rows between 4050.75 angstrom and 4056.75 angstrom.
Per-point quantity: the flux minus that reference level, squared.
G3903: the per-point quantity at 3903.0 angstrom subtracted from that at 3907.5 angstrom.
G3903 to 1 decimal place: -1.5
